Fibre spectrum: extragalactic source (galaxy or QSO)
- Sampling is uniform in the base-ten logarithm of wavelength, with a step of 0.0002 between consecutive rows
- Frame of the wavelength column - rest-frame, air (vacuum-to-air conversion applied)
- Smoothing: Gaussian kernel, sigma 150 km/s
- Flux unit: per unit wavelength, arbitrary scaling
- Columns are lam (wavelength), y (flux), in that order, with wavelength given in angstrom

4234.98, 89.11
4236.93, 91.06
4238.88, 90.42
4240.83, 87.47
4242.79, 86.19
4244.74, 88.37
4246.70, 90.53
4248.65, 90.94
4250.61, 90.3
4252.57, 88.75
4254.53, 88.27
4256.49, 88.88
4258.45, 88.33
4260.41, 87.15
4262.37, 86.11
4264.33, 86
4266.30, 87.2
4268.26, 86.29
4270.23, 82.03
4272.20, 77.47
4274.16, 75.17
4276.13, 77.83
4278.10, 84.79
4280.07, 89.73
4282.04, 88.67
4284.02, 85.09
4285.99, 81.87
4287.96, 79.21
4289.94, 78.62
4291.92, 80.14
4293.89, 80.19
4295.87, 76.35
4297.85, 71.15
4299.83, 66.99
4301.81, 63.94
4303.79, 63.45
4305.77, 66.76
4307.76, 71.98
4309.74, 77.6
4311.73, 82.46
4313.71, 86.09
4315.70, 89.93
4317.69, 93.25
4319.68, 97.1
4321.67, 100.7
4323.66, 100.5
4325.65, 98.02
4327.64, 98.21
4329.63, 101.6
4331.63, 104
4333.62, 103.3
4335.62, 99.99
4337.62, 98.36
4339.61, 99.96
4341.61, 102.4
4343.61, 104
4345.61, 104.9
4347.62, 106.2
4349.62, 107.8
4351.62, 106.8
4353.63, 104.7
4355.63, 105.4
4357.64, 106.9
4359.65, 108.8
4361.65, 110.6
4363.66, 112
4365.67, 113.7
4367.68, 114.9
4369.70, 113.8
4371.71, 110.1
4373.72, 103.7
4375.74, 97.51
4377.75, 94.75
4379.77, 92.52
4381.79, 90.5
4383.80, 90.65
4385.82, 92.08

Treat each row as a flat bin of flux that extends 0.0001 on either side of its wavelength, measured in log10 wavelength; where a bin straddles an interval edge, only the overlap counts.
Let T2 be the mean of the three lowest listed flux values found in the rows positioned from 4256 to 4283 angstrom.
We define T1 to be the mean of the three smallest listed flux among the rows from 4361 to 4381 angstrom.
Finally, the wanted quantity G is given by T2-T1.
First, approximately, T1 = 95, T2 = 77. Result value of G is -18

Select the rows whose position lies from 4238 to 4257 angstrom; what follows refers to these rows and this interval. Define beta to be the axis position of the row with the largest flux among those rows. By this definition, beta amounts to 4248.65 angstrom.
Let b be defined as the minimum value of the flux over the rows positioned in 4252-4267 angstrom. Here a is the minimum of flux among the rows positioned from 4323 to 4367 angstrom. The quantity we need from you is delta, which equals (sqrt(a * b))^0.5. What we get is 9.6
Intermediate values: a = 98.02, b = 86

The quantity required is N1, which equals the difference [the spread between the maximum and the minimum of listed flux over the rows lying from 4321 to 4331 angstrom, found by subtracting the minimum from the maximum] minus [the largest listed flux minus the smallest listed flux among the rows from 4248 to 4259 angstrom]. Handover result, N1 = 1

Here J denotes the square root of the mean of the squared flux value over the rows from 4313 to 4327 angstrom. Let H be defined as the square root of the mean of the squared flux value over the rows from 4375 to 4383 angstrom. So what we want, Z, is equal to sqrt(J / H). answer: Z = 1.01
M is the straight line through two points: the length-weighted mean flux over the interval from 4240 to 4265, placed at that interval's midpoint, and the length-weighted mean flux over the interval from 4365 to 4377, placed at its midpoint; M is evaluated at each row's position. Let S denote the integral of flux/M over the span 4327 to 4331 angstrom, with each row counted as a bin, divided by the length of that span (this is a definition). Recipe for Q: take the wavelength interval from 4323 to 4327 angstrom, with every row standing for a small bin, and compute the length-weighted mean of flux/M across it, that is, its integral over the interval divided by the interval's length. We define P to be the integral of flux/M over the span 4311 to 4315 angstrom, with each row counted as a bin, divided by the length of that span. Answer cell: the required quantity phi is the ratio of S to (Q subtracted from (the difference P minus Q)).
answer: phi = -0.89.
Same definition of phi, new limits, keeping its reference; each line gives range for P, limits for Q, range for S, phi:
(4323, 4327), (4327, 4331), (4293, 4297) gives -0.82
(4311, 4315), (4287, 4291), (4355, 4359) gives -1.24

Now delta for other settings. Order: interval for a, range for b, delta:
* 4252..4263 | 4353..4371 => 9.7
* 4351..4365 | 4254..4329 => 9.0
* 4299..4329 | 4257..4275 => 8.3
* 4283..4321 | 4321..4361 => 8.9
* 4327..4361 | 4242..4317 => 8.9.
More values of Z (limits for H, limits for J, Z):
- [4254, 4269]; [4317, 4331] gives 1.06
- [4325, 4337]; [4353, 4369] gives 1.04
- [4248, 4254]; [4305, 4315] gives 0.93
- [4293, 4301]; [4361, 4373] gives 1.23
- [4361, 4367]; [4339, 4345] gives 0.95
